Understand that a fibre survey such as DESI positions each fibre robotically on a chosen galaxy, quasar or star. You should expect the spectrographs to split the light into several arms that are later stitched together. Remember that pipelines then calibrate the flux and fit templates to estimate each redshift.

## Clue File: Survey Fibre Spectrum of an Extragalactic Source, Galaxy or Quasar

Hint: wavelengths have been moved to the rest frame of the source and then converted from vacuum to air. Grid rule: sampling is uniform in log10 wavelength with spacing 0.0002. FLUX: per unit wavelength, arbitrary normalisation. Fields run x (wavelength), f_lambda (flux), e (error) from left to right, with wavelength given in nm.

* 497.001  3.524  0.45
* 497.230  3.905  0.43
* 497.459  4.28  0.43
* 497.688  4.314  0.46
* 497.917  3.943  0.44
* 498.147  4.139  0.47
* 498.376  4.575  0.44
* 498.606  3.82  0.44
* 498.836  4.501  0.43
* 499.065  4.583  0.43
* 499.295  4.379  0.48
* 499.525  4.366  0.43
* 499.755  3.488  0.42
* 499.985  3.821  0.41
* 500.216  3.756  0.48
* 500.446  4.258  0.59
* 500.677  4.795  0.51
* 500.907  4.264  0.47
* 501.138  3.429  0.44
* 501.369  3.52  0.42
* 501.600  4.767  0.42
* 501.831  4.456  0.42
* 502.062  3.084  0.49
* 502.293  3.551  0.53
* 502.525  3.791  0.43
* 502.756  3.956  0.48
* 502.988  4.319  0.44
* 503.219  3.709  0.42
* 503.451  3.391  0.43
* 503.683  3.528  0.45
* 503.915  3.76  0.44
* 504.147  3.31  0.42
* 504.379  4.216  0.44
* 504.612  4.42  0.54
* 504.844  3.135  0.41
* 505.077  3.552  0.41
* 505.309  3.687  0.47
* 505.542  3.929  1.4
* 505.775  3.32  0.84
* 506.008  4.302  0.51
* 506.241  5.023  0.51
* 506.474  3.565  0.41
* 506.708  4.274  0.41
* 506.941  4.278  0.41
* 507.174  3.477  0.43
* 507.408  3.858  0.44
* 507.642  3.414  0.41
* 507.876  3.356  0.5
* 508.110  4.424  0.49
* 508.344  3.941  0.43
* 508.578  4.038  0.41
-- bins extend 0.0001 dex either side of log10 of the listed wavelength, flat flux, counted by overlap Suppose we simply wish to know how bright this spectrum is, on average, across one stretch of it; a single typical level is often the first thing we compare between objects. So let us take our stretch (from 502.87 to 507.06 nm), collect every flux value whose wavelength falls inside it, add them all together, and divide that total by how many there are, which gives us 3.87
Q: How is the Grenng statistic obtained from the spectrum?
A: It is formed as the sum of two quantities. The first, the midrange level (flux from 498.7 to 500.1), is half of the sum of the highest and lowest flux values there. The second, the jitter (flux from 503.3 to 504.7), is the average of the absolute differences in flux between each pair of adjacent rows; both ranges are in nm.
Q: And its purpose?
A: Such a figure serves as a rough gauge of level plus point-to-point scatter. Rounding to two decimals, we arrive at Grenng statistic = 4.42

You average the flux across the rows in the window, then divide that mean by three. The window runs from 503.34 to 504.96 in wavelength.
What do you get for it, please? 1.23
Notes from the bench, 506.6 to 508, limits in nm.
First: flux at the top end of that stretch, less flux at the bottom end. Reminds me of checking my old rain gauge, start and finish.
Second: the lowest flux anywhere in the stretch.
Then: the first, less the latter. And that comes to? -4.3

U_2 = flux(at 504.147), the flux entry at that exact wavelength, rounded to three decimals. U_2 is 3.310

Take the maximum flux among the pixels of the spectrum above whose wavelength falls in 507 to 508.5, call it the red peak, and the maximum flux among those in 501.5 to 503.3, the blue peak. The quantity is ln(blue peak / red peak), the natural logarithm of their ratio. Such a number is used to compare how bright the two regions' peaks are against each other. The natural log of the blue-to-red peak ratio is 0.07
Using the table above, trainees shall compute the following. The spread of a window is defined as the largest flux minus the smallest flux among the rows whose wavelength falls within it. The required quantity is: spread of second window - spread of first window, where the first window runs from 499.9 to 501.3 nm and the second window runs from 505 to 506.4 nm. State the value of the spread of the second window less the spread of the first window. 0.3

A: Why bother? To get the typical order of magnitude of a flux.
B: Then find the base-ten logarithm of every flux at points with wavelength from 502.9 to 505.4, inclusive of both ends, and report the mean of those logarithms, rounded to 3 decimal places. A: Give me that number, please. 0.569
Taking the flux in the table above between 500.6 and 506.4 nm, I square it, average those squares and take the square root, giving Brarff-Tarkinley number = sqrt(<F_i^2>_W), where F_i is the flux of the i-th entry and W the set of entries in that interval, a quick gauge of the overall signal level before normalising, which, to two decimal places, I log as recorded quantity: 3.92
